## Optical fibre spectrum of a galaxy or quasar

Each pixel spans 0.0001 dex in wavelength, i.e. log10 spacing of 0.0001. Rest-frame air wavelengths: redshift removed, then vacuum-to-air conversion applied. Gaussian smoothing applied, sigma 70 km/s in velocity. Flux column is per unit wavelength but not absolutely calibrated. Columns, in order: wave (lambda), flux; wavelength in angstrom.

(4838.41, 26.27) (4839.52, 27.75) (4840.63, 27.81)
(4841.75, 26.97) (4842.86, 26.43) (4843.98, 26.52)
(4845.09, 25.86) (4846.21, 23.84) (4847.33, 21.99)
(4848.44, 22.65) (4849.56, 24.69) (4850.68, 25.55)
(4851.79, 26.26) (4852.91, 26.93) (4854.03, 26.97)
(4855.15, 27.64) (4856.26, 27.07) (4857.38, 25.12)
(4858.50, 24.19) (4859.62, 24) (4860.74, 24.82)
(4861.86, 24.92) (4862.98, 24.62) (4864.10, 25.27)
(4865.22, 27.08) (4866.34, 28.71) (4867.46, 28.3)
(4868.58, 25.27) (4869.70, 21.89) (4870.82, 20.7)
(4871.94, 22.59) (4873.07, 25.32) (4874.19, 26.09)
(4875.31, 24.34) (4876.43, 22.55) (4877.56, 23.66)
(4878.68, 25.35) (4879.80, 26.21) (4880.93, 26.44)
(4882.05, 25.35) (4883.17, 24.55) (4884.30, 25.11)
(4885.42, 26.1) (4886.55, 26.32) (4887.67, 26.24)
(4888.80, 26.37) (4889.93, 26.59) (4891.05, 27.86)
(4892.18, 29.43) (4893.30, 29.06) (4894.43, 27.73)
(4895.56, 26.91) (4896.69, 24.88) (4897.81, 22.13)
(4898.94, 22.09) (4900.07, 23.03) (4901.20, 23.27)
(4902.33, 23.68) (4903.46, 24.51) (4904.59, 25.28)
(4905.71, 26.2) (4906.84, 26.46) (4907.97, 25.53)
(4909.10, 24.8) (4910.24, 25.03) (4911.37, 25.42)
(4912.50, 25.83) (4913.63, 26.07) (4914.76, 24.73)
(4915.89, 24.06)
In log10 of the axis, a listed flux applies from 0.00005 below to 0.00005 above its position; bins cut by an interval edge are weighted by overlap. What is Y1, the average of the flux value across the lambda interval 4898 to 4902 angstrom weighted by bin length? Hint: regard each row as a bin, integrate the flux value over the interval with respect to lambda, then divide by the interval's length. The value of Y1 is 23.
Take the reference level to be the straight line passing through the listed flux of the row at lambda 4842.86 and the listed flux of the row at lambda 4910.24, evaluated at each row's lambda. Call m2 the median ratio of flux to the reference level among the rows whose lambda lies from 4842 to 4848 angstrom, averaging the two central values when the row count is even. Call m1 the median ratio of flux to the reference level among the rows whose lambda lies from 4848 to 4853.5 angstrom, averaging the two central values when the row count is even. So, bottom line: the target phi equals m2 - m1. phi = 0.01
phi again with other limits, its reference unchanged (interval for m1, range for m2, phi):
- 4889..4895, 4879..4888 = -0.07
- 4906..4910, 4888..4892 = 0.03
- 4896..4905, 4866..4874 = 0.04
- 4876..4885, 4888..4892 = 0.06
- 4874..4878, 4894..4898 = 0.09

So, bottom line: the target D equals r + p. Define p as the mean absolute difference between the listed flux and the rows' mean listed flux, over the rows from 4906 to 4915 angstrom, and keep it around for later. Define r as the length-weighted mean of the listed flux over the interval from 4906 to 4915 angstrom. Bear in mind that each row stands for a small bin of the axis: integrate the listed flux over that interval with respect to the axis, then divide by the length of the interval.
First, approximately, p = 0.5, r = 25.5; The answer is 26.0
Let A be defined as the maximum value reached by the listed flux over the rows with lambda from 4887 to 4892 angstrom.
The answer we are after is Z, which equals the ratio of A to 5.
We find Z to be 5.57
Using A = 27.86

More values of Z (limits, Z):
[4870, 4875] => 5.22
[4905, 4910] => 5.29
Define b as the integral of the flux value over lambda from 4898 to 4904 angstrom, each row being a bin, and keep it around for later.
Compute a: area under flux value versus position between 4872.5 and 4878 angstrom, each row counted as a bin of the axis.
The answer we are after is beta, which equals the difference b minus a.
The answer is 5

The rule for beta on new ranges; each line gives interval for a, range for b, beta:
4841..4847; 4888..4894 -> 12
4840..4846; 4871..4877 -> -16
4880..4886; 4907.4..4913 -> -12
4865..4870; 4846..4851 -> -14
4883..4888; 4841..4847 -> 26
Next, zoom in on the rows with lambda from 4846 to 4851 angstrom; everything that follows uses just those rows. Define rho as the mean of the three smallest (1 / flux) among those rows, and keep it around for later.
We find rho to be 0.0405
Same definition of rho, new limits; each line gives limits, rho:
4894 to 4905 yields 0.0376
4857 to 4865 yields 0.0398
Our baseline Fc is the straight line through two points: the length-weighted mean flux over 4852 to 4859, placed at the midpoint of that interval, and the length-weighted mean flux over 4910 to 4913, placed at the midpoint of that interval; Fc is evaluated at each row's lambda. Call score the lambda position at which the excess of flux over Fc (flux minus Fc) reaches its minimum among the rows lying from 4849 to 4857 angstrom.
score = 4849.56 angstrom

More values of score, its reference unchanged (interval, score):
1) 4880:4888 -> 4883.17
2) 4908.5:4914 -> 4909.10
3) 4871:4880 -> 4871.94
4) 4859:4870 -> 4869.70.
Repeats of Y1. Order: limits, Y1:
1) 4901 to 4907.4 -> 25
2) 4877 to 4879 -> 24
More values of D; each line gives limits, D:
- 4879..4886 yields 26.2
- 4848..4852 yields 25.8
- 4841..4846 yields 26.6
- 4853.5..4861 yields 27.0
